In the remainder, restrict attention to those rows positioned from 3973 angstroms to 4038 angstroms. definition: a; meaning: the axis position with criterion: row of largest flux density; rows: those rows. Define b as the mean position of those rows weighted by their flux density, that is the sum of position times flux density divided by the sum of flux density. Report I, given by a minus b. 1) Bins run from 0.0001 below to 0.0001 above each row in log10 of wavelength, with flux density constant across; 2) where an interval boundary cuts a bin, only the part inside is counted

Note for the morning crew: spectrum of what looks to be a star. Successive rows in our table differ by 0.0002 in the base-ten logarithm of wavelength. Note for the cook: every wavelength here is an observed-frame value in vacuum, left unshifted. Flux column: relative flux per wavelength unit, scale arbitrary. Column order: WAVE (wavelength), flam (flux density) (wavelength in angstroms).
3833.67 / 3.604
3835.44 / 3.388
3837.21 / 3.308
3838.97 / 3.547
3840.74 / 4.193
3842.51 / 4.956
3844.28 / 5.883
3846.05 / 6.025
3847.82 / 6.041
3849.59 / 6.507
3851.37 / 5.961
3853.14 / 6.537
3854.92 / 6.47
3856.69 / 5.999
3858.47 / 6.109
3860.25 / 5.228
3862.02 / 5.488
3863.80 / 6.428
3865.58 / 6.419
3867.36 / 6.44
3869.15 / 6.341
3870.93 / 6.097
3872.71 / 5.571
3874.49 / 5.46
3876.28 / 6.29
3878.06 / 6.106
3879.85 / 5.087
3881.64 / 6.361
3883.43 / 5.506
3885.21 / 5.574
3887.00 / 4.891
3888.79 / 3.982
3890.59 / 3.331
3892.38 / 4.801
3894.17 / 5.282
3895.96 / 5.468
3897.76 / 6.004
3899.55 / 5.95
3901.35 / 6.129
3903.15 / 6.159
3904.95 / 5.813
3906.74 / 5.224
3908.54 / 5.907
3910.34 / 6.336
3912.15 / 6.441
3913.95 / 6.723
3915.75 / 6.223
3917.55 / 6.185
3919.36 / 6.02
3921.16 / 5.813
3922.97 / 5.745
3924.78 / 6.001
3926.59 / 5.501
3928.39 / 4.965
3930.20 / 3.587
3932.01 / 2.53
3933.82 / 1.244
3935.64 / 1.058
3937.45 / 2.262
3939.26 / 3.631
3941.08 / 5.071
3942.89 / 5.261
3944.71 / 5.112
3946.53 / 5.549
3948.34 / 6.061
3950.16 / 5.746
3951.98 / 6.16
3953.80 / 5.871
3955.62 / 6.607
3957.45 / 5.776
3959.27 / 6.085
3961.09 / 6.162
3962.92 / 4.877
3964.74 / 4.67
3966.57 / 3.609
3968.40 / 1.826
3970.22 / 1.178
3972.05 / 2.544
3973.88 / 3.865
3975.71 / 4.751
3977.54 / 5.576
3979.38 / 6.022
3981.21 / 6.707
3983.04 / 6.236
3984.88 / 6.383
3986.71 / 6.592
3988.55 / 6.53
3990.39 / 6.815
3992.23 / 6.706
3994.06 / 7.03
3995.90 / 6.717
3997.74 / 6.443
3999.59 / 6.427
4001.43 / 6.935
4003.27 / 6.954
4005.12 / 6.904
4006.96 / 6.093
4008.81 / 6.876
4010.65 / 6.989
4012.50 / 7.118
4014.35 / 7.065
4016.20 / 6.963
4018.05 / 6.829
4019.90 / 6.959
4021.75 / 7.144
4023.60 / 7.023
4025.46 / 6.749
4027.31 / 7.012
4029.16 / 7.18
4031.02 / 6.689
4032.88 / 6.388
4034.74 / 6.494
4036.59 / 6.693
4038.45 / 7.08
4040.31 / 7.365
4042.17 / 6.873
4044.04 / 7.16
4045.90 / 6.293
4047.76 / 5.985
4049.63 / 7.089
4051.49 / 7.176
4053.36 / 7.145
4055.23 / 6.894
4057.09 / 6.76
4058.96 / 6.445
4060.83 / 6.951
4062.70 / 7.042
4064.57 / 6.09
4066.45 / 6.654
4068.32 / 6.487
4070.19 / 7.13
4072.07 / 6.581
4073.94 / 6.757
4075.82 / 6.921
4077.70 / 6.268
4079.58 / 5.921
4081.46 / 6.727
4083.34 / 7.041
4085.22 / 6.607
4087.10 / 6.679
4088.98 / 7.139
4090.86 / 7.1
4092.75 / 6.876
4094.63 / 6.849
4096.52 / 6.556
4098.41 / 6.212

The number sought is 22.9 angstroms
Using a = 4029.16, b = 4006.2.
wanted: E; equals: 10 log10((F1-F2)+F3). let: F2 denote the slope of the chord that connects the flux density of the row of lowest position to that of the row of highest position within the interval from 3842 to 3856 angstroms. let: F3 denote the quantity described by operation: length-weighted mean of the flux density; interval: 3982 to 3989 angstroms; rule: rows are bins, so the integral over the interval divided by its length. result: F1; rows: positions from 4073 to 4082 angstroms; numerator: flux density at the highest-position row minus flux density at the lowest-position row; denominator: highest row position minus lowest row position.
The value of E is 8.00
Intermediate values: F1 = 0.00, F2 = 0.12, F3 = 6.4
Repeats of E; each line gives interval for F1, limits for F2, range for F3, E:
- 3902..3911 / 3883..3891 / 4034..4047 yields 8.56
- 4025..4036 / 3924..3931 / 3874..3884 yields 7.95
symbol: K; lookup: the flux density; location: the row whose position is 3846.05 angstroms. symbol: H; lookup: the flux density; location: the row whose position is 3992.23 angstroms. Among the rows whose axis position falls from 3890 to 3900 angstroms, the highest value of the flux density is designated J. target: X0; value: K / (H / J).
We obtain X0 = 5.4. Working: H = 6.706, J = 6.004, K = 6.025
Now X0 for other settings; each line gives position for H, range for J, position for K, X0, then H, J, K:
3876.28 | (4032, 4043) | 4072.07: 7.7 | 6.29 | 7.365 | 6.581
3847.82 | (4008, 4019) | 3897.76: 7.1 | 6.041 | 7.118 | 6.004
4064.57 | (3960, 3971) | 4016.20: 7.0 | 6.09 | 6.162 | 6.963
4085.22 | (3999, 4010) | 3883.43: 5.8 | 6.607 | 6.954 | 5.506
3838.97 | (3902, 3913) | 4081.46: 12.2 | 3.547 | 6.441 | 6.727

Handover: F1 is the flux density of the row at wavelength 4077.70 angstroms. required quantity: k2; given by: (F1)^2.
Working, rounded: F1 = 6.268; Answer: 39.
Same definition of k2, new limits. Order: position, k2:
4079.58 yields 35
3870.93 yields 37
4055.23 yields 48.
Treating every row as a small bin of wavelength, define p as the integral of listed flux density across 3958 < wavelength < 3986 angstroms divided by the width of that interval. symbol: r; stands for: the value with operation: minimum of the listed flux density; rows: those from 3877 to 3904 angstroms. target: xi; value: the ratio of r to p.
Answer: 0.70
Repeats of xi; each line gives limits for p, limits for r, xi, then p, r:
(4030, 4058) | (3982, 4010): 0.90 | 6.81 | 6.093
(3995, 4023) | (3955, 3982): 0.17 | 6.83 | 1.178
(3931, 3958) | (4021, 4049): 1.33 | 4.51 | 5.985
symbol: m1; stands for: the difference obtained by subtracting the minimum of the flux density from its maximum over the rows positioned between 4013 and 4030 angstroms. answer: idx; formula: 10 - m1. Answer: 9.6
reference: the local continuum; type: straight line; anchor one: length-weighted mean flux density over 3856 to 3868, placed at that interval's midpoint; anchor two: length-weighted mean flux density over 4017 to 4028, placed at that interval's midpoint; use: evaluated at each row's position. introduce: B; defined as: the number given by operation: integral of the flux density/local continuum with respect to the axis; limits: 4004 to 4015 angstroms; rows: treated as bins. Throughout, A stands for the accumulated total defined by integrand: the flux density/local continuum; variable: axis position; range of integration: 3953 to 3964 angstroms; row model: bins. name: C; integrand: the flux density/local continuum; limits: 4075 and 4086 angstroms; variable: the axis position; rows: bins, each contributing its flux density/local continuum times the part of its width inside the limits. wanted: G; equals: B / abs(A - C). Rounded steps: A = 9.8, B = 10.9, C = 9.9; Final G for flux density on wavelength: 134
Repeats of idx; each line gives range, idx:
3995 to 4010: 9.1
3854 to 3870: 8.8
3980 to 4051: 8.6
